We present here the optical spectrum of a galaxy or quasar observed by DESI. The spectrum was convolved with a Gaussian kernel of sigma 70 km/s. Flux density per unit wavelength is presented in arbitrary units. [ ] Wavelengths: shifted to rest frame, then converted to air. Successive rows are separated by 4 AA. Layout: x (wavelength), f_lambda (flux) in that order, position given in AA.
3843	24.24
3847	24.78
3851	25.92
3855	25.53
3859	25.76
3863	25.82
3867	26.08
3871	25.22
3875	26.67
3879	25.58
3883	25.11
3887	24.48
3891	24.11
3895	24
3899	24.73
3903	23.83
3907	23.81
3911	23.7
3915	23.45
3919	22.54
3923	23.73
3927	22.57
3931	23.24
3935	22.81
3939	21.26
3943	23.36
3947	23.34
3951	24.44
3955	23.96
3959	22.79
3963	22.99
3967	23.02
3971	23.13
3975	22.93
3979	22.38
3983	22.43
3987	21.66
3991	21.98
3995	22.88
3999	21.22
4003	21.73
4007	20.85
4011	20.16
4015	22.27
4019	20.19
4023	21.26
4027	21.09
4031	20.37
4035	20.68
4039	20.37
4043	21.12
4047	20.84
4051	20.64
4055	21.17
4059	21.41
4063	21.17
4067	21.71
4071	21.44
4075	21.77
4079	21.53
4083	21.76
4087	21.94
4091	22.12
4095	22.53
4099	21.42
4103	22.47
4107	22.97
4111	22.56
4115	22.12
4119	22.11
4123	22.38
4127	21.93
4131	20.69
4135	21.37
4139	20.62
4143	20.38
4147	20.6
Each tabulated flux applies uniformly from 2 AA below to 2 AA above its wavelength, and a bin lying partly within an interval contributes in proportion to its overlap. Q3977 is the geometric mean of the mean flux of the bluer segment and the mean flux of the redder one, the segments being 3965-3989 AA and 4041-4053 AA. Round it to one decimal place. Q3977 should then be 21.7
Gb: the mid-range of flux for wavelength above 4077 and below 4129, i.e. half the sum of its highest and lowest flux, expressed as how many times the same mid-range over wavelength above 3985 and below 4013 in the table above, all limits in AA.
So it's 1.03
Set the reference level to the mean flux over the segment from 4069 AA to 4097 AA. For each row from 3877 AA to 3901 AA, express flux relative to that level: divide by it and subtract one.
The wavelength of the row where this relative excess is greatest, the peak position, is 3879 AA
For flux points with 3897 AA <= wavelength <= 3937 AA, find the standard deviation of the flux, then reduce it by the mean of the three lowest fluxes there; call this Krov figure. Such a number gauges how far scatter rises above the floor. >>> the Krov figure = -22.0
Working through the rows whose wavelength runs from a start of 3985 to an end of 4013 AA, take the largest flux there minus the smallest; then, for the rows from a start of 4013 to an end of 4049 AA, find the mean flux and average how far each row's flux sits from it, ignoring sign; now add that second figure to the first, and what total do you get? 3.2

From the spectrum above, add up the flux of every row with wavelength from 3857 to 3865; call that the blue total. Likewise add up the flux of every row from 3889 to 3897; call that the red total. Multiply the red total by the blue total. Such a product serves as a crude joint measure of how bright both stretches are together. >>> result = 2482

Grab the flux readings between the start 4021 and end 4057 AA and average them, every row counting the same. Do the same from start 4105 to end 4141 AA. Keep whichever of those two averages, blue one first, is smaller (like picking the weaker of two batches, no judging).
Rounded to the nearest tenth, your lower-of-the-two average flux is 20.8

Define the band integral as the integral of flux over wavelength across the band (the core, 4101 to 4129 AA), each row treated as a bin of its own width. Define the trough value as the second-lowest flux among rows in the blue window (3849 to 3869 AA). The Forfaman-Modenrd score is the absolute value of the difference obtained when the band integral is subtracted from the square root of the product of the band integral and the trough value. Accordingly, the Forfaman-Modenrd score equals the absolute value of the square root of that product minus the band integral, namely 499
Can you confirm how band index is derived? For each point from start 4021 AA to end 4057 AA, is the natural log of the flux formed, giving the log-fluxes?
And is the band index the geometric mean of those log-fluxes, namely 3.04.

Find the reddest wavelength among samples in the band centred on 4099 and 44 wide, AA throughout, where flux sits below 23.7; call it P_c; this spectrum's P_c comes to 4119 AA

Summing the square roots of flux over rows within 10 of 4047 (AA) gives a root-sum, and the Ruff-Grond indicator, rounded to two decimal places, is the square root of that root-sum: 4.78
